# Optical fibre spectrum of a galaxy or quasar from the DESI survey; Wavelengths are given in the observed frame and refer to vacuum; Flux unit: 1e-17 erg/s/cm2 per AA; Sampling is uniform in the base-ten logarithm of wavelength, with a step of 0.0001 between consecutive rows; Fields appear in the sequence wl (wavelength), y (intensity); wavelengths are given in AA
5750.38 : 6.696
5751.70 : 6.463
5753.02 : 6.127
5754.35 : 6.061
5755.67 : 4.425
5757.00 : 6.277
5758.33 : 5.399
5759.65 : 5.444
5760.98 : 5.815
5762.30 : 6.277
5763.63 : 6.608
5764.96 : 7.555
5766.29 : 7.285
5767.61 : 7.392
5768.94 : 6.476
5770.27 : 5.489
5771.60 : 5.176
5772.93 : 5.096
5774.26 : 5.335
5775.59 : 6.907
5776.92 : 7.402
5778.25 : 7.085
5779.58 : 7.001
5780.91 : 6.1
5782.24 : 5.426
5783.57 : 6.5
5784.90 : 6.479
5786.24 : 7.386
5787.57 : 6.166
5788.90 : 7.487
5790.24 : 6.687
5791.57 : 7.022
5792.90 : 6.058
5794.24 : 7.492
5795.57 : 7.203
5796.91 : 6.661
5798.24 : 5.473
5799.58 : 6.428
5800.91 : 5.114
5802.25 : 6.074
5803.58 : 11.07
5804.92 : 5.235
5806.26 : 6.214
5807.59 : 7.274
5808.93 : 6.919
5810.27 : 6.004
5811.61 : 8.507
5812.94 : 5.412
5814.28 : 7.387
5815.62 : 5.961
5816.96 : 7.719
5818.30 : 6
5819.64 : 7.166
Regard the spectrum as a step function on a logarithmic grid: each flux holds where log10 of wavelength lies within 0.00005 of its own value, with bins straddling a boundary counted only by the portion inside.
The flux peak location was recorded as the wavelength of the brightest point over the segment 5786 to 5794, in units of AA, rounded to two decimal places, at 5788.90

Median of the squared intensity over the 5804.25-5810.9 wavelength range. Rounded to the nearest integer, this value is 39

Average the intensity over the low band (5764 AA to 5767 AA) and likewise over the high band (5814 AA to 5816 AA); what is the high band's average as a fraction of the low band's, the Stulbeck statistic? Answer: 0.90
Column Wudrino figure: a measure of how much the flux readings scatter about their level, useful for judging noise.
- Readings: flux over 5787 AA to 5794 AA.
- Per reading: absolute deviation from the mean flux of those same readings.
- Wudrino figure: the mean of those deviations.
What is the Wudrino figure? 0.46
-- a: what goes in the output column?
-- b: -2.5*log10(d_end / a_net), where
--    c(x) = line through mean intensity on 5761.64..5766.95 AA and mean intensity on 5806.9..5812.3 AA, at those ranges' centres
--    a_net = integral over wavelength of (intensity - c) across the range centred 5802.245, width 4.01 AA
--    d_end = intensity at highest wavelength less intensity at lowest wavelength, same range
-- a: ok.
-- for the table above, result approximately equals -1.8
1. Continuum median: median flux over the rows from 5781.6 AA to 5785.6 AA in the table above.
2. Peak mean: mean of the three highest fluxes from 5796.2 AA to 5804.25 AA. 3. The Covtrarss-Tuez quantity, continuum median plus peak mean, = 14.5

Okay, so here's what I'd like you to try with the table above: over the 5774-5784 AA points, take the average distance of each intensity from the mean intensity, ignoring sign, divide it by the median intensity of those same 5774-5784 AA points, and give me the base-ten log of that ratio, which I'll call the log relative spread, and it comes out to -1.02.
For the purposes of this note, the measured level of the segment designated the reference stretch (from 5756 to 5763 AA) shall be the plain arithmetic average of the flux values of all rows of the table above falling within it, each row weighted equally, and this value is 5.8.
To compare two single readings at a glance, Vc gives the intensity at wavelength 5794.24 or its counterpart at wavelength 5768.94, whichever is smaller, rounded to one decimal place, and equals 6.5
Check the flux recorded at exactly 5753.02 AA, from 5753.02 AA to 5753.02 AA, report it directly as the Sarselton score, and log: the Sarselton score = 6.127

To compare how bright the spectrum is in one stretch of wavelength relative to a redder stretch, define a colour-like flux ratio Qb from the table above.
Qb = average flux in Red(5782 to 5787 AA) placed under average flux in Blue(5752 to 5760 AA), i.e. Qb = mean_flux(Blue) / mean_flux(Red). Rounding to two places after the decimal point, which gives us 0.87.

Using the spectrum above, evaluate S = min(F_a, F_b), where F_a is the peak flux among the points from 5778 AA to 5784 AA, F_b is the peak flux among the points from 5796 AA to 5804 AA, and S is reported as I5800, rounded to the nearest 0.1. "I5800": 7.1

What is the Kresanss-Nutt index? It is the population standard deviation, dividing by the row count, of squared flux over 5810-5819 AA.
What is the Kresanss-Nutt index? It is 15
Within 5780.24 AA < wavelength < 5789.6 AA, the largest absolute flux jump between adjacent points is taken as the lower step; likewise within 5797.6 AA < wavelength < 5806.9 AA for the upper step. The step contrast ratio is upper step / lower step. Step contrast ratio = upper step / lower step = 4.4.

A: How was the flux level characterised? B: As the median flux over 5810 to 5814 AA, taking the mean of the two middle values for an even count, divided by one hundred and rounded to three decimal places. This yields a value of 0.060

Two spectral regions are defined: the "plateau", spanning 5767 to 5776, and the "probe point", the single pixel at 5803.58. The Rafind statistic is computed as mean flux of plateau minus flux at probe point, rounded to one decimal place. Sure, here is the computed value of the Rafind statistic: -5.1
